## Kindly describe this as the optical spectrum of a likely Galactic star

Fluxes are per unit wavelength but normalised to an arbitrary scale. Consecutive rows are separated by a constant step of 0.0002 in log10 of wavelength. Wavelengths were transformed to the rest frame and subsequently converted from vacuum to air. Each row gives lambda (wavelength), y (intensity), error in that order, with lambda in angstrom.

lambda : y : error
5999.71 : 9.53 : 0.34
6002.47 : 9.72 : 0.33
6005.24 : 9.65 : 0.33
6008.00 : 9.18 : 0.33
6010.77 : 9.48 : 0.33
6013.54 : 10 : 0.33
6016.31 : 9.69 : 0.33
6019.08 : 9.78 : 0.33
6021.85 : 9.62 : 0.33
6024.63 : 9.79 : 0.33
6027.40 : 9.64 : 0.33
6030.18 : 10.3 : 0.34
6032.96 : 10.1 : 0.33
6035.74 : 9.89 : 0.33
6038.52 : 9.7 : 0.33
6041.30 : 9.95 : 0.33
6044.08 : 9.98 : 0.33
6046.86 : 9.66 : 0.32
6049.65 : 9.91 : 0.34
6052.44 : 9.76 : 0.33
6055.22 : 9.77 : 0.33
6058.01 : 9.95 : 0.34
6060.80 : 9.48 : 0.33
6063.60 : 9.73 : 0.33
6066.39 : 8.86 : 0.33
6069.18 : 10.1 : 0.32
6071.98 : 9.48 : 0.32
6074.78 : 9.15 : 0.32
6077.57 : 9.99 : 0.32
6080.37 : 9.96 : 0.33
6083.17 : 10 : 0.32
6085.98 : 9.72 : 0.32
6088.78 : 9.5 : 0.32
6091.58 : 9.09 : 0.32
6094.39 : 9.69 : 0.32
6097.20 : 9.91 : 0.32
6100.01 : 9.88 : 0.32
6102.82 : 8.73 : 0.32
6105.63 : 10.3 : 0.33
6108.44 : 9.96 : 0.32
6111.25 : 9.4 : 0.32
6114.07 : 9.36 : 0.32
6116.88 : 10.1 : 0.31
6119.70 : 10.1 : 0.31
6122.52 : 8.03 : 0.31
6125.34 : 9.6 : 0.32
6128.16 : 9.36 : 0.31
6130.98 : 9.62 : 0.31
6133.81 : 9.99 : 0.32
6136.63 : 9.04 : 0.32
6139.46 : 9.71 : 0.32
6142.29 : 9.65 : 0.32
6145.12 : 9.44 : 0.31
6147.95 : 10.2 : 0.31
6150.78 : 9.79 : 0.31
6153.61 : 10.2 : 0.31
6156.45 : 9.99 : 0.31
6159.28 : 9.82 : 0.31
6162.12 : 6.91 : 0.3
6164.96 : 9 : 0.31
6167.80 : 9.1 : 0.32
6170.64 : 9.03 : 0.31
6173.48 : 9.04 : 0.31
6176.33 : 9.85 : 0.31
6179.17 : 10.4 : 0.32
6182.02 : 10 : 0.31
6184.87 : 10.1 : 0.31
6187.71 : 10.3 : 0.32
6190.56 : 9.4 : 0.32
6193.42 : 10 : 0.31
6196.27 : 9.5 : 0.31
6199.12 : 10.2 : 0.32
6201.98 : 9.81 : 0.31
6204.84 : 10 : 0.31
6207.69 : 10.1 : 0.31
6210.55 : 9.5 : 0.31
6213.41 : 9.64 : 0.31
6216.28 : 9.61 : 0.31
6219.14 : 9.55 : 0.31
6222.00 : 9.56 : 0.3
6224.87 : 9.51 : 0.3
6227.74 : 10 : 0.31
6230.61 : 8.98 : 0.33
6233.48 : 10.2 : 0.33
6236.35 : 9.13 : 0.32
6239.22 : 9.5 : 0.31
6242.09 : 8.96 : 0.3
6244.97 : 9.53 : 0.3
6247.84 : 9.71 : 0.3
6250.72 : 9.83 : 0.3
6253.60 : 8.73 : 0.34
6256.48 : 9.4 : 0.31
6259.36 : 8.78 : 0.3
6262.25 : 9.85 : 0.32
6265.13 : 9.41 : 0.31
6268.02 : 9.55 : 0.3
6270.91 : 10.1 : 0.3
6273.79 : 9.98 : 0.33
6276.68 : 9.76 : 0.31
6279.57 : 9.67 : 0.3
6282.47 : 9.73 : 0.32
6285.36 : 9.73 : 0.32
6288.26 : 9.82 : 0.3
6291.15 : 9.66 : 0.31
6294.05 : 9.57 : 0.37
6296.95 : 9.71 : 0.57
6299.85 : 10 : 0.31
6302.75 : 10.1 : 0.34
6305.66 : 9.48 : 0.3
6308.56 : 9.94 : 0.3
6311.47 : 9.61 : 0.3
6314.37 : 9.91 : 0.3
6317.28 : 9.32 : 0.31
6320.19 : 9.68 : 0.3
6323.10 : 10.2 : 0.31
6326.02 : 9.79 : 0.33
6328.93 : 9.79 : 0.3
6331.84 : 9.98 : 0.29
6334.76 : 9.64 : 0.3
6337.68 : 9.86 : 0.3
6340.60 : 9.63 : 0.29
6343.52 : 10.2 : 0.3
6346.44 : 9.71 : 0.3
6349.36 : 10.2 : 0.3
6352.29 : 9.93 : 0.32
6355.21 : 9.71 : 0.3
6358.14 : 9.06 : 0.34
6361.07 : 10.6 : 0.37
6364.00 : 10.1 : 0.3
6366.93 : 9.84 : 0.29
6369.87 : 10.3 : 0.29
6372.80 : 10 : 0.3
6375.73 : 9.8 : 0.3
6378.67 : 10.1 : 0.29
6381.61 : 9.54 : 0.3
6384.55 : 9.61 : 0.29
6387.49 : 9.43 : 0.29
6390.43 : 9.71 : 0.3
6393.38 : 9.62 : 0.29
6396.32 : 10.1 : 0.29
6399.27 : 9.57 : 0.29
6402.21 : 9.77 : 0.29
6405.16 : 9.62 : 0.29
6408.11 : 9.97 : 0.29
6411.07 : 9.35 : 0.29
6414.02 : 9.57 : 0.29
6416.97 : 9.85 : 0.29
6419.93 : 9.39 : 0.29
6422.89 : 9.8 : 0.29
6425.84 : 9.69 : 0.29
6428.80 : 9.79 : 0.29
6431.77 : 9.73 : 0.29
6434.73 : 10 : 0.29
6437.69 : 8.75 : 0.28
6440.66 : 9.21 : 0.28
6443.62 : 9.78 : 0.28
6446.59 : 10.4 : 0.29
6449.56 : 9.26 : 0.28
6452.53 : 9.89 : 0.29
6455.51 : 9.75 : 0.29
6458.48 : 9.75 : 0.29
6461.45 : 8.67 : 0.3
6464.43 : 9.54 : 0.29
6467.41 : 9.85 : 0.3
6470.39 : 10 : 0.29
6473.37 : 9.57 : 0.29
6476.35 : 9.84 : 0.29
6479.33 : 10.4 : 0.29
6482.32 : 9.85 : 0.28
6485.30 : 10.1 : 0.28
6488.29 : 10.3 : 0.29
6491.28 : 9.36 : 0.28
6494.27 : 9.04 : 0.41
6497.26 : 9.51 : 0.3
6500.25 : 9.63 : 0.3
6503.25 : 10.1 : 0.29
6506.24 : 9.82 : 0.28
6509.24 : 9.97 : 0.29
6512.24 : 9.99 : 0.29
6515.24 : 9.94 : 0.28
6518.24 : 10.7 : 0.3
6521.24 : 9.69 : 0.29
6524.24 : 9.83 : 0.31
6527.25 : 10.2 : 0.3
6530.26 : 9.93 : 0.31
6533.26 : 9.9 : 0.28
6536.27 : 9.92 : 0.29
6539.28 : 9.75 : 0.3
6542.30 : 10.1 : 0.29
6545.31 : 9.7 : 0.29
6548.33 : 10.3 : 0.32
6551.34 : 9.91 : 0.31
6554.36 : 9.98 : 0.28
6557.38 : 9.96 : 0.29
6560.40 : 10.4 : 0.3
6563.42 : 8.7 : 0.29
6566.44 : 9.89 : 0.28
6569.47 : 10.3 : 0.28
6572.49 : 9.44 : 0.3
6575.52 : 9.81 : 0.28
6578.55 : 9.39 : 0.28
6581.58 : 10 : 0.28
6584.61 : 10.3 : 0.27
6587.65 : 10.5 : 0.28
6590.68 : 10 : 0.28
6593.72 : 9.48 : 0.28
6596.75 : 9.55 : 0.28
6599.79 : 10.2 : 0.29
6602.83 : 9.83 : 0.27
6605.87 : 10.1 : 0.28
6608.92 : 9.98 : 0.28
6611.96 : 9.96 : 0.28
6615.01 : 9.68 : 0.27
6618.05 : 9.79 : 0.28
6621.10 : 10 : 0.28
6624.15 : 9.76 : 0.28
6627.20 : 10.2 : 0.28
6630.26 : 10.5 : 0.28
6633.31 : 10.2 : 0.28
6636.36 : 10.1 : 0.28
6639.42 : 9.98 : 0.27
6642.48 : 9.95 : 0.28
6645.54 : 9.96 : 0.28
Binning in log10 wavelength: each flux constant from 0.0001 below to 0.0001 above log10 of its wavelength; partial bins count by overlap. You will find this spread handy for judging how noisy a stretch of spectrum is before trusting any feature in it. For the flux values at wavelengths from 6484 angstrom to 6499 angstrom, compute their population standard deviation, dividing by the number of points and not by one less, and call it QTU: 0.47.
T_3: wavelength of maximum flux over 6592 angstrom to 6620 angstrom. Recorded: 6599.79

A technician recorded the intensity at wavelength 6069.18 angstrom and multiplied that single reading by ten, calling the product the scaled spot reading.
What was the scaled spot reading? 101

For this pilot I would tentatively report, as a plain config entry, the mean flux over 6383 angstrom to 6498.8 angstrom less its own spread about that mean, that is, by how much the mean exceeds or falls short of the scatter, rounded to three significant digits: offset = 9.30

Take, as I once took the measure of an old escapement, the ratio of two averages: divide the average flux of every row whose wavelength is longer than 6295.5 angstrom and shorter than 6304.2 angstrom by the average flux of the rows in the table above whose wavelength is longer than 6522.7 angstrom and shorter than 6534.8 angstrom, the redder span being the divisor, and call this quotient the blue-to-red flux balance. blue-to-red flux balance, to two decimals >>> 1.00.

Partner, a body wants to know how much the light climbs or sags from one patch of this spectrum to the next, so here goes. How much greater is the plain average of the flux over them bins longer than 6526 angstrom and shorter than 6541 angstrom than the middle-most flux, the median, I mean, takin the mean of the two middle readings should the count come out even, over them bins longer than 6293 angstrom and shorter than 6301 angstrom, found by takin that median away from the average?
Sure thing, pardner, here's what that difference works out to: 0.23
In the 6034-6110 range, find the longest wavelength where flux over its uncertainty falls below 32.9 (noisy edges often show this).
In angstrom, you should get 6108.44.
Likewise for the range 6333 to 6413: 6411.07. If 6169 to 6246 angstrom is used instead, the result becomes 6244.97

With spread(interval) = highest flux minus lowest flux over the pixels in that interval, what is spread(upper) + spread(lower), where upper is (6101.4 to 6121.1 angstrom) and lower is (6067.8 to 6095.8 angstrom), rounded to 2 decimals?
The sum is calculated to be 2.58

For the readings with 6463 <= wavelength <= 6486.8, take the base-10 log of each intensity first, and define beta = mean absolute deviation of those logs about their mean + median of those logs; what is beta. 1.00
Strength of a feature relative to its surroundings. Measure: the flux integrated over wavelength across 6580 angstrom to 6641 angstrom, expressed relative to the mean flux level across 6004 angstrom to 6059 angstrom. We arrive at 62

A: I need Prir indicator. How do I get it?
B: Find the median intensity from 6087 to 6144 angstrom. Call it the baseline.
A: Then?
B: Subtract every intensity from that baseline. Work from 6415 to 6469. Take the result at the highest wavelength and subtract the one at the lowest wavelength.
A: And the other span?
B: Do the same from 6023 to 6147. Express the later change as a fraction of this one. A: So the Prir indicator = 0.00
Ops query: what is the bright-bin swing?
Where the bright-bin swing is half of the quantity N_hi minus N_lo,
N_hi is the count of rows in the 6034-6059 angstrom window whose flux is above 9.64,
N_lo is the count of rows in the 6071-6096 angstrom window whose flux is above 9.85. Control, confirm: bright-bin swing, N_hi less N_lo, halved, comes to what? 3.0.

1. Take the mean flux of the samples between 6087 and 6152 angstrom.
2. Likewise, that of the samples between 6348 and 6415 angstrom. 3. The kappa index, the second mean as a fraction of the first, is 1.02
